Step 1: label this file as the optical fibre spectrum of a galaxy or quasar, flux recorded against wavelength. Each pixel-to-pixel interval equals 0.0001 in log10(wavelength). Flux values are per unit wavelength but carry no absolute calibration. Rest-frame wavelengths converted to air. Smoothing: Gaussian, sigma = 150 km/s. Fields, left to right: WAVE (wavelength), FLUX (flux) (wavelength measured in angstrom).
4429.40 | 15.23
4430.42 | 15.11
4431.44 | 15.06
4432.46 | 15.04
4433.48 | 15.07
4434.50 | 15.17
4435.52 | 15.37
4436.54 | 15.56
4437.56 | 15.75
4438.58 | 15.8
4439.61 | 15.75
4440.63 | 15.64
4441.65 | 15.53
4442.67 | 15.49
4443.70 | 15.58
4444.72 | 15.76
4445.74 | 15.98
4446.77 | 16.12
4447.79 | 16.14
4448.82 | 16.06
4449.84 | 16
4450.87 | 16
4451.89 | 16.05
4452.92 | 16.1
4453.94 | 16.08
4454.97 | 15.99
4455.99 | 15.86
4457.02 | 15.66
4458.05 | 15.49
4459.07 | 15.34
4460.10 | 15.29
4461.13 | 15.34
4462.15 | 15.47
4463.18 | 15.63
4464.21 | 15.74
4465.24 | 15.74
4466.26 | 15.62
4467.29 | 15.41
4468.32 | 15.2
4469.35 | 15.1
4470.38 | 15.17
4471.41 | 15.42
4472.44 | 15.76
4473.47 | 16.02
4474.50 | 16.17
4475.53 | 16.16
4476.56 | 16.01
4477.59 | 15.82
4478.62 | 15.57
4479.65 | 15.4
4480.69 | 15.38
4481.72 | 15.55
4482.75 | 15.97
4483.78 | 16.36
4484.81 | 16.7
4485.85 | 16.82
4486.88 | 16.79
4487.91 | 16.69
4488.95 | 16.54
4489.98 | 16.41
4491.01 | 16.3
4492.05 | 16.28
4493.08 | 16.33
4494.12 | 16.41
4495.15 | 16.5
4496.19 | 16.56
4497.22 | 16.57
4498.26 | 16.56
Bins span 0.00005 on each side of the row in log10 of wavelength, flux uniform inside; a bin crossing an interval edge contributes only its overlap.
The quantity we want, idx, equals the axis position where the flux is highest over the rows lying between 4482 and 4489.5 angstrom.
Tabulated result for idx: 4485.85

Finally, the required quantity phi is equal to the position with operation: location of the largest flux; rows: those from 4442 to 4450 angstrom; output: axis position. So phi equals 4447.79 angstrom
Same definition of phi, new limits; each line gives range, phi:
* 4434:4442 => 4438.58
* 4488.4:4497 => 4496.19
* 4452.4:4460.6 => 4452.92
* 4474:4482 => 4474.50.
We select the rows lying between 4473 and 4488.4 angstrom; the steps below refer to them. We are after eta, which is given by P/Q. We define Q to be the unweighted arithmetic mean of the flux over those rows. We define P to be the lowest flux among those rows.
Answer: 0.956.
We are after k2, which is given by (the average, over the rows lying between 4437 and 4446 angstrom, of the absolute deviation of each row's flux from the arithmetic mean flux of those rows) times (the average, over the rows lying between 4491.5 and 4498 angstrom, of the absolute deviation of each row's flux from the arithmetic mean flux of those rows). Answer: 0.012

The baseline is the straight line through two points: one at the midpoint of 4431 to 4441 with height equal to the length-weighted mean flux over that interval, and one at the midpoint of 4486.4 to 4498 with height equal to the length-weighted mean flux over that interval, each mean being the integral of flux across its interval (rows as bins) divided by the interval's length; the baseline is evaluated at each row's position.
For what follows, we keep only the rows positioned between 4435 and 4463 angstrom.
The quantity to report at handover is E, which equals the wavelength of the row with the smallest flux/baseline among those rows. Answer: 4460.10 angstrom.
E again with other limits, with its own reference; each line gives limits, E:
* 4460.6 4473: 4469.35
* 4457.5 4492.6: 4469.35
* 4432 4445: 4432.46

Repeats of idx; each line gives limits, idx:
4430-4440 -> 4438.58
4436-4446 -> 4445.74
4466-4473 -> 4472.44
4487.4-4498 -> 4487.91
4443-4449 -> 4447.79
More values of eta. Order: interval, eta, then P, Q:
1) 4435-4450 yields 0.975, 15.37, 15.8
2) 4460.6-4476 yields 0.968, 15.1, 15.6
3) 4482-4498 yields 0.969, 15.97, 16.5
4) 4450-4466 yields 0.973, 15.29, 15.7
